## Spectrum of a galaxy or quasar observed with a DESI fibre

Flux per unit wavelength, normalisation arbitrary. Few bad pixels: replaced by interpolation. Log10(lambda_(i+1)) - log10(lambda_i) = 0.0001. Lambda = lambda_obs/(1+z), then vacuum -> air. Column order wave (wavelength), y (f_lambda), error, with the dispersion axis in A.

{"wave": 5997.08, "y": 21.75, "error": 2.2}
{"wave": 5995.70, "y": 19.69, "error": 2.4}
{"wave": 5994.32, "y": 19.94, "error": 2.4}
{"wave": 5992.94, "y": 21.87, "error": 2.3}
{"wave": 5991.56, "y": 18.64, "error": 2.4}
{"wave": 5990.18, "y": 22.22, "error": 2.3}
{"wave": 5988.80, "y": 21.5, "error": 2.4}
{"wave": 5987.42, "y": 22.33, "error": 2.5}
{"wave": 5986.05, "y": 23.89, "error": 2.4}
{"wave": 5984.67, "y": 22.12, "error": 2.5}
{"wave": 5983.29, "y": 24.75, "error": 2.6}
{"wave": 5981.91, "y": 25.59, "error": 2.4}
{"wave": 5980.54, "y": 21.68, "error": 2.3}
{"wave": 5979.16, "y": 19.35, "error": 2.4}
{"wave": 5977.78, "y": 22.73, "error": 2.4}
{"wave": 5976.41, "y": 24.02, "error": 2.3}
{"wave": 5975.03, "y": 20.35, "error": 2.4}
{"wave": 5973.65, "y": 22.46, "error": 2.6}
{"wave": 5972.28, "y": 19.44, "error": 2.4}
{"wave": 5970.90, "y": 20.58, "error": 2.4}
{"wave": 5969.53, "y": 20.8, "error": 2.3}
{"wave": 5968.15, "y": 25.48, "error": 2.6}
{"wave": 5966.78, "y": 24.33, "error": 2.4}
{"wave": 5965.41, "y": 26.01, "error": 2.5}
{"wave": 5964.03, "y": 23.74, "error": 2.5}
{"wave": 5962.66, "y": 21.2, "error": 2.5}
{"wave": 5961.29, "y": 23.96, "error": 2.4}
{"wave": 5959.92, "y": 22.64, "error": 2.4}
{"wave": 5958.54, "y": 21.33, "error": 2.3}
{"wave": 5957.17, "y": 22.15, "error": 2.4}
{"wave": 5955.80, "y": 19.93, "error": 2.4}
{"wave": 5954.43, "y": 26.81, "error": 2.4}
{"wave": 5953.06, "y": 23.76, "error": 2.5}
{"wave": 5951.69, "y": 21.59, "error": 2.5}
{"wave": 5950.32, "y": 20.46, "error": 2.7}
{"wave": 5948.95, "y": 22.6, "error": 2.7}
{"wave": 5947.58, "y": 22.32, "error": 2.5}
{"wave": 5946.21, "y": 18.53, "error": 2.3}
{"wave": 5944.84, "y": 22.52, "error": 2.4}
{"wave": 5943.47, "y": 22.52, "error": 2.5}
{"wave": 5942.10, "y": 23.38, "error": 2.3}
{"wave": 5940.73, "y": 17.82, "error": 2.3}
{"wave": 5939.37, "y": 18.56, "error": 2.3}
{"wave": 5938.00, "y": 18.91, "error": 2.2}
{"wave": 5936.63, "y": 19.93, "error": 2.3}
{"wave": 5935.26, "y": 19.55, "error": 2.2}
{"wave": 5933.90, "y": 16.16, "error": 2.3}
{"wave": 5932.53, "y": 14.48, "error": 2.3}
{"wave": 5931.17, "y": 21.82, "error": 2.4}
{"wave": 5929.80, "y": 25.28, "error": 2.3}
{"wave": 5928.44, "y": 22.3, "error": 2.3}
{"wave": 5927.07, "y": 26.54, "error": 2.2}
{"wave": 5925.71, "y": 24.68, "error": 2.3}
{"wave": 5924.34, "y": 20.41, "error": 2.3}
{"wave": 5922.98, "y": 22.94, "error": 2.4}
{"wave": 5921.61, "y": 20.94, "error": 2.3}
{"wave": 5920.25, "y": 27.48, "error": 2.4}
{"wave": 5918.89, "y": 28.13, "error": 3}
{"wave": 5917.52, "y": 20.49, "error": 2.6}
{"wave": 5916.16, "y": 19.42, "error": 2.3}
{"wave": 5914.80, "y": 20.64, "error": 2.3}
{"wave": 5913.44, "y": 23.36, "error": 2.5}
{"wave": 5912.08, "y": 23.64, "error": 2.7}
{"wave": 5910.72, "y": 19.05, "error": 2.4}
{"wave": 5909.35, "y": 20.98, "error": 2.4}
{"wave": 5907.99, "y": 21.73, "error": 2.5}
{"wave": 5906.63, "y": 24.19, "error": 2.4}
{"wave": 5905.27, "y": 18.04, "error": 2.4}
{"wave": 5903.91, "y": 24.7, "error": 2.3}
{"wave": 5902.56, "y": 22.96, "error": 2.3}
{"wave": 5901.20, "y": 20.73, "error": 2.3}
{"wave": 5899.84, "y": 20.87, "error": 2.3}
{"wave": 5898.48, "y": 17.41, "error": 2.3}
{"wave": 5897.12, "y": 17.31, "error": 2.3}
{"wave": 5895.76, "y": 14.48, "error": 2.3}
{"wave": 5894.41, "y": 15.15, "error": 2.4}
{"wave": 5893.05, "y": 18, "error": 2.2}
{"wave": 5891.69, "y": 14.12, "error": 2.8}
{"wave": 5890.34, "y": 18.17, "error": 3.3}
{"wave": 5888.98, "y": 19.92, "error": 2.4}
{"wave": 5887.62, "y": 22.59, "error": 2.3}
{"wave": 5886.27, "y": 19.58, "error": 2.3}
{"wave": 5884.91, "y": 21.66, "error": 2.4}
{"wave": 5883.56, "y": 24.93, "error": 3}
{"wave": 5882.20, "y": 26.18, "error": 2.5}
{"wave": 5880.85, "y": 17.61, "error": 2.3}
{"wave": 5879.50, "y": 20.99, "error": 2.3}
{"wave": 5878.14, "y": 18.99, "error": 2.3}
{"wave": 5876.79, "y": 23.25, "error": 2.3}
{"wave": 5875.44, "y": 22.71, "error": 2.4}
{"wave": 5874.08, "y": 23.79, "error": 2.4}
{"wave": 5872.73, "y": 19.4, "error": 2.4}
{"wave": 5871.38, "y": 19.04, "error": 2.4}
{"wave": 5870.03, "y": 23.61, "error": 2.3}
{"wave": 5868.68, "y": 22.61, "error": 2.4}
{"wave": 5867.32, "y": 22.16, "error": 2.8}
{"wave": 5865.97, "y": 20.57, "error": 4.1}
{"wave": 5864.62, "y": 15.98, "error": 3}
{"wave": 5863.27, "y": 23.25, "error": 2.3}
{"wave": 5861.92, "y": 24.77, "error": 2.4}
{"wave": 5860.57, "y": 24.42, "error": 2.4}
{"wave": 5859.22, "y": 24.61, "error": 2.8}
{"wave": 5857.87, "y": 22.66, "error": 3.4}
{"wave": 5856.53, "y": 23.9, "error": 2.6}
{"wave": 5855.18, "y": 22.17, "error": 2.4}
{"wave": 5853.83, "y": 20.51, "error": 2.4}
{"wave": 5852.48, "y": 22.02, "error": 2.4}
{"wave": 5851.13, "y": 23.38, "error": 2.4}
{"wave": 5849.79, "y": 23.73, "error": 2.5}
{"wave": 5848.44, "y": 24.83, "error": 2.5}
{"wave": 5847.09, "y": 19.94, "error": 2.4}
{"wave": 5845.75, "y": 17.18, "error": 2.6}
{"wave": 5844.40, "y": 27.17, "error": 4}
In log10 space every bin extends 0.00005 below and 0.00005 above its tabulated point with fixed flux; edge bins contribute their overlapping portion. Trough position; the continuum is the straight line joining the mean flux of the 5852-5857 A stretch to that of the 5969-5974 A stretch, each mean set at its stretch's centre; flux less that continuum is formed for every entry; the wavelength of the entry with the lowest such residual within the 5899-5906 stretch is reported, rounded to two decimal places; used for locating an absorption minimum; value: 5905.27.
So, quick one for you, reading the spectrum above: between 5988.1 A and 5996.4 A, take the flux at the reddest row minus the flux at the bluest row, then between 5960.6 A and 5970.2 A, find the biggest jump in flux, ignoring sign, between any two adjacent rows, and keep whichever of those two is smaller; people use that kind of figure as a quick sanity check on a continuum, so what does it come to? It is -2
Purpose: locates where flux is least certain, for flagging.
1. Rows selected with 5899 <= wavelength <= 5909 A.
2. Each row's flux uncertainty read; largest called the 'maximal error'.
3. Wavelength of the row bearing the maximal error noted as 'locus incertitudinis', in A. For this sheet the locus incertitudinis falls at 5907.99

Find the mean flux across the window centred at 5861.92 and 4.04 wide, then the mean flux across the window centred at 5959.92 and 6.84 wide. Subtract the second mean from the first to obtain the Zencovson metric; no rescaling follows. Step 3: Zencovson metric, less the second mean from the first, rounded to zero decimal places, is 2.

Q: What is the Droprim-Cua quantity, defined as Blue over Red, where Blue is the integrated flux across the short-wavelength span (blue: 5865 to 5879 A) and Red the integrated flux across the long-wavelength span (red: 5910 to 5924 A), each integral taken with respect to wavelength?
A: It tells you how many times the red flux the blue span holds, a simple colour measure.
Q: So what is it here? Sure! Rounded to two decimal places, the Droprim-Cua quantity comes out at 0.95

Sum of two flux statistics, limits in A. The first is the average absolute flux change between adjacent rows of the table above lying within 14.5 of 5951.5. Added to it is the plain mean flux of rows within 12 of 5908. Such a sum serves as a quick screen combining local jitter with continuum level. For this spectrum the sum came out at 23.6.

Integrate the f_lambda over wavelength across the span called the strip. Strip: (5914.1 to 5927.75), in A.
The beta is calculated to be 316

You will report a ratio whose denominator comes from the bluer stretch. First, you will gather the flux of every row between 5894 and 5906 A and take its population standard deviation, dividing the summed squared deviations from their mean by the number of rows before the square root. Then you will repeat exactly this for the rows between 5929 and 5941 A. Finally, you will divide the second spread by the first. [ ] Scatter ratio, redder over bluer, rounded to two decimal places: 0.90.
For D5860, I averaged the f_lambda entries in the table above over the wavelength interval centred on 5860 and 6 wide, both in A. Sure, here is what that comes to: 24.1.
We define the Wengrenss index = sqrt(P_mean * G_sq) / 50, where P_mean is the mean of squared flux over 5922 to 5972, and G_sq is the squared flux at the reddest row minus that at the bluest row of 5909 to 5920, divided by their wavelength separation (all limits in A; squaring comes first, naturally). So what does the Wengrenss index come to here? 2.7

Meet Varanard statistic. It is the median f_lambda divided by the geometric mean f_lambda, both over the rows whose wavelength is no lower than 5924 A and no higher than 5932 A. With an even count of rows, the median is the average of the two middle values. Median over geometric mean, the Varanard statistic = 1.00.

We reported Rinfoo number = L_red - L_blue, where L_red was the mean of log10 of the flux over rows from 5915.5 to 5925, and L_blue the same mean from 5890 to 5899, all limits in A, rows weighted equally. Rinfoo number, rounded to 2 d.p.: 0.14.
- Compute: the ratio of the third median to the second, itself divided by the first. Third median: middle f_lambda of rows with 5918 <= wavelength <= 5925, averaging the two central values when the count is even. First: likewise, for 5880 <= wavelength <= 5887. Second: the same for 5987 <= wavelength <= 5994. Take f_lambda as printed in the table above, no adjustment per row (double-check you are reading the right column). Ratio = 0.048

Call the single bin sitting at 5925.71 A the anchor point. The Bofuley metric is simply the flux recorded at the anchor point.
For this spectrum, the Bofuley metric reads 24.68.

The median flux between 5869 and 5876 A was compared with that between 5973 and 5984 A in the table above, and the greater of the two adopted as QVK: 22.7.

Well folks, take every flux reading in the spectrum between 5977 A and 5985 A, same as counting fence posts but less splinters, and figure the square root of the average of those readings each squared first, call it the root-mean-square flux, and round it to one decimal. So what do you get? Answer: 22.8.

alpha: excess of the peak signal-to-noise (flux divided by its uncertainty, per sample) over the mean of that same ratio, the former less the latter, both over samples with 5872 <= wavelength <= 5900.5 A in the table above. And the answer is 2.3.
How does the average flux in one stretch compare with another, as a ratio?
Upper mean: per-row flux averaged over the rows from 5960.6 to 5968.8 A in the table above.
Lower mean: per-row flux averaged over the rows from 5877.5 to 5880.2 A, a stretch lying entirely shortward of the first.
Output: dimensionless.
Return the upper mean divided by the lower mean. 1.21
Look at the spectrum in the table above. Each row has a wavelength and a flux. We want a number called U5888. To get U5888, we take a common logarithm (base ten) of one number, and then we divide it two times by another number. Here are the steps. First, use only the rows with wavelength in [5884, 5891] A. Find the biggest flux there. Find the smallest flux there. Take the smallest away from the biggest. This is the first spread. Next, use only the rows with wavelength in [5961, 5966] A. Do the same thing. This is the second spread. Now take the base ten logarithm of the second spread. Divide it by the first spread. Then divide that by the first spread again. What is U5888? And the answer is 0.035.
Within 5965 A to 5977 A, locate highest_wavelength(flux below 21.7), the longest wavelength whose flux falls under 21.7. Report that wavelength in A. 5975.03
